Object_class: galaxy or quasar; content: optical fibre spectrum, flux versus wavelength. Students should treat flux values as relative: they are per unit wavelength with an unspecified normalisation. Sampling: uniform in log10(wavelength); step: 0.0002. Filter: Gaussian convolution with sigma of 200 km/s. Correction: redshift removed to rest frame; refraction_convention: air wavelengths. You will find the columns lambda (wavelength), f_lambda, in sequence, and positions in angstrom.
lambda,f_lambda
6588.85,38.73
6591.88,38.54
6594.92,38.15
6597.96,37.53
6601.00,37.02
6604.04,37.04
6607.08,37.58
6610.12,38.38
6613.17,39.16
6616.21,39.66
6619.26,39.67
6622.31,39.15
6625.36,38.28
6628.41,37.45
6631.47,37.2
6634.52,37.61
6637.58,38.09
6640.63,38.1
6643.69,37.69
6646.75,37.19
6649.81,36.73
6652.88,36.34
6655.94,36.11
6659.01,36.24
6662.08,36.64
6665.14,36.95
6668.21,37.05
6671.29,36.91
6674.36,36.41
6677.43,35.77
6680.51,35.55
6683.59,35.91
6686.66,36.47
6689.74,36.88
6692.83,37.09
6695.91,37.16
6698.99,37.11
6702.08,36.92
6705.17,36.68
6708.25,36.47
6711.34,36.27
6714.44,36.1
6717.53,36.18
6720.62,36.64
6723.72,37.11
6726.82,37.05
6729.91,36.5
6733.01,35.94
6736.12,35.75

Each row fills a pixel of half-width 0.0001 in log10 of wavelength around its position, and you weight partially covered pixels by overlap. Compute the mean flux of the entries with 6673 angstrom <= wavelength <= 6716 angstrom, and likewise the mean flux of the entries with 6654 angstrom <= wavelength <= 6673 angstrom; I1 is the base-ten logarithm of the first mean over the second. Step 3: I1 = -0.002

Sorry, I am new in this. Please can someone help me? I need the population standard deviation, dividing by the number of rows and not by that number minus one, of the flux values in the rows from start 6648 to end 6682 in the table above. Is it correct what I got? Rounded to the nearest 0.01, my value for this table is 0.46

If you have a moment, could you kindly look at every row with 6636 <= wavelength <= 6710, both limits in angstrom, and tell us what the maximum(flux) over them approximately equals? 38.1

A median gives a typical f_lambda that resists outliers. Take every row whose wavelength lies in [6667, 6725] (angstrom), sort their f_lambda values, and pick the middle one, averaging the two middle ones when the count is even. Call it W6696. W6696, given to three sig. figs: 36.6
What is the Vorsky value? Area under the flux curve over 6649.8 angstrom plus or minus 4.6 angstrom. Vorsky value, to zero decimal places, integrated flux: 338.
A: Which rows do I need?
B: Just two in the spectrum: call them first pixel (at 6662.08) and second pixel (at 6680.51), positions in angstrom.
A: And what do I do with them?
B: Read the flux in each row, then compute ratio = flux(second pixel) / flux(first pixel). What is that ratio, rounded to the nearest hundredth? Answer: 0.97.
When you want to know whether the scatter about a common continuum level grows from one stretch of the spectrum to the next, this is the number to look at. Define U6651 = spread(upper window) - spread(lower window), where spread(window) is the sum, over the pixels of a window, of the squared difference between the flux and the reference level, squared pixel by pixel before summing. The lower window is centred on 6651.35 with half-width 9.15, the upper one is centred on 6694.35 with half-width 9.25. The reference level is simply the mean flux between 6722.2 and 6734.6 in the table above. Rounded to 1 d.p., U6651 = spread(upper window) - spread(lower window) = -1.1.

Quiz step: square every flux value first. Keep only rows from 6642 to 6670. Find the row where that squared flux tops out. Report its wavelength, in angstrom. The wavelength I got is 6643.69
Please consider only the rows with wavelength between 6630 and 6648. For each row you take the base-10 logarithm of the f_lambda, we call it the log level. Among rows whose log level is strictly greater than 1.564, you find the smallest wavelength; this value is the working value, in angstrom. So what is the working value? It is 6631.47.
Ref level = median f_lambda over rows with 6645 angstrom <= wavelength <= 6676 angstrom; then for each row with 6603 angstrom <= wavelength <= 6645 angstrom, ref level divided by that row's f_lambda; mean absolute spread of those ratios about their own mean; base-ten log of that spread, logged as -1.75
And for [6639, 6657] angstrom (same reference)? -1.77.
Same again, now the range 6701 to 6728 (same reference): -2.07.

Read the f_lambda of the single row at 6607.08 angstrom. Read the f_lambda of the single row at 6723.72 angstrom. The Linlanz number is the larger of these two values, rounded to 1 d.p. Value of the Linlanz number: 37.6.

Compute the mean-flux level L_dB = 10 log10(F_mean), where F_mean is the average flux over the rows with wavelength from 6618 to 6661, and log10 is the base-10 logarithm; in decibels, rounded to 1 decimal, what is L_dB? 15.7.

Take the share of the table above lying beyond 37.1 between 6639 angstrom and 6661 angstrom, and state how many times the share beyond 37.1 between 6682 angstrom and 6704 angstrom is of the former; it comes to 0.67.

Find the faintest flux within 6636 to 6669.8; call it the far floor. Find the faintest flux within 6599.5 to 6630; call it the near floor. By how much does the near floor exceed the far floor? 0.91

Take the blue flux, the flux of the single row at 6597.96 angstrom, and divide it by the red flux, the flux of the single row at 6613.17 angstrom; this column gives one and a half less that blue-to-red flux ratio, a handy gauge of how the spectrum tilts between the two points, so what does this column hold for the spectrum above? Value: 0.542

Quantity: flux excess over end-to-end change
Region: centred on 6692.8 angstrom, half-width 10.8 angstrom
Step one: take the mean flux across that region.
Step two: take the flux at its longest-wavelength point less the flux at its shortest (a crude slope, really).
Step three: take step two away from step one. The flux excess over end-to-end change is 35.8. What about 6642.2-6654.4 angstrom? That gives 38.3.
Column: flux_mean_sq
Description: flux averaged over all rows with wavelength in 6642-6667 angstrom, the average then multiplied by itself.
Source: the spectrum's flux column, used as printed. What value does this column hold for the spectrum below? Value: 1350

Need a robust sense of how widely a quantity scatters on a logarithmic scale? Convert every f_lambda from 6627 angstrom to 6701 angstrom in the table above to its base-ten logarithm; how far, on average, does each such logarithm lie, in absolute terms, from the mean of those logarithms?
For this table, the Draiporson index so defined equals 0.006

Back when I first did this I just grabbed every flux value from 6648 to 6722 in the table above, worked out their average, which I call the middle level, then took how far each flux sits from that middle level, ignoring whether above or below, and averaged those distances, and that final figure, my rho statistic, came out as 0.37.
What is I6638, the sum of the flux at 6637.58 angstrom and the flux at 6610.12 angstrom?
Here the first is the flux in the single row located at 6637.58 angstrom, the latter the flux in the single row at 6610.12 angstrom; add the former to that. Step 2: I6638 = 76.5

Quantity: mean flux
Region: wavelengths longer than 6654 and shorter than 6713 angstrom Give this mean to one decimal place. 36.6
